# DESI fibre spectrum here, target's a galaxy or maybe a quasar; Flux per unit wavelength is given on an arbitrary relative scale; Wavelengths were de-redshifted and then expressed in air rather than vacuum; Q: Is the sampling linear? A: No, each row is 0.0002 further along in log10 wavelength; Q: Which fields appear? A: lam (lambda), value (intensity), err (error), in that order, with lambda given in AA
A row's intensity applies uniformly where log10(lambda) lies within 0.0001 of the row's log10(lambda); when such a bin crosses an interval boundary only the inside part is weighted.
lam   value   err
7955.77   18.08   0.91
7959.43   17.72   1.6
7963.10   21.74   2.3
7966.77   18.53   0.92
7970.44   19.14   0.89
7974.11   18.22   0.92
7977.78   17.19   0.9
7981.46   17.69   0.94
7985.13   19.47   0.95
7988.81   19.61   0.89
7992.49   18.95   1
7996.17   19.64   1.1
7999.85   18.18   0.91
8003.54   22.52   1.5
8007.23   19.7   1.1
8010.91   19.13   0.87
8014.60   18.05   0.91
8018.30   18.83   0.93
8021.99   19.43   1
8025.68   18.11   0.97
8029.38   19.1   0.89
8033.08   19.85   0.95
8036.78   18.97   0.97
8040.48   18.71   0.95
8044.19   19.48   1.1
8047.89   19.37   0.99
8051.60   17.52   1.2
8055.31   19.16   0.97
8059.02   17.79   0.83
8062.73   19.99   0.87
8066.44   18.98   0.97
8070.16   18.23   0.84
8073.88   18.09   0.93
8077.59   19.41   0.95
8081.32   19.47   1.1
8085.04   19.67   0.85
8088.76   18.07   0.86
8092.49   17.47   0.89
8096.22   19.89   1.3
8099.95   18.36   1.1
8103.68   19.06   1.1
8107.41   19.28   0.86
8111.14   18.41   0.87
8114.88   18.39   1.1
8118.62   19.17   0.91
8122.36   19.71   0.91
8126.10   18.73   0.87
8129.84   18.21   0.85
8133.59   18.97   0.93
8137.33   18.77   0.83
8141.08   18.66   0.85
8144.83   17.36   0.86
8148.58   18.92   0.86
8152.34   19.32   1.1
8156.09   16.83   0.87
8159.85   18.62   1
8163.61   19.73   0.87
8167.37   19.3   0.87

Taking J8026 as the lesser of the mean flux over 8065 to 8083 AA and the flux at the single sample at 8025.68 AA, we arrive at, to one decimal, 18.1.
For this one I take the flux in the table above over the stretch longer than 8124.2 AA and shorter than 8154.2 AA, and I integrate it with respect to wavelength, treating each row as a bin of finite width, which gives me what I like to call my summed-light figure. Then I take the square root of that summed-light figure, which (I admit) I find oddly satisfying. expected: 23.6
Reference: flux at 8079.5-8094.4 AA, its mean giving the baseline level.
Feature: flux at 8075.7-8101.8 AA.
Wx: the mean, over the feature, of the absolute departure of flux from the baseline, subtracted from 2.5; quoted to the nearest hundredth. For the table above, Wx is 1.66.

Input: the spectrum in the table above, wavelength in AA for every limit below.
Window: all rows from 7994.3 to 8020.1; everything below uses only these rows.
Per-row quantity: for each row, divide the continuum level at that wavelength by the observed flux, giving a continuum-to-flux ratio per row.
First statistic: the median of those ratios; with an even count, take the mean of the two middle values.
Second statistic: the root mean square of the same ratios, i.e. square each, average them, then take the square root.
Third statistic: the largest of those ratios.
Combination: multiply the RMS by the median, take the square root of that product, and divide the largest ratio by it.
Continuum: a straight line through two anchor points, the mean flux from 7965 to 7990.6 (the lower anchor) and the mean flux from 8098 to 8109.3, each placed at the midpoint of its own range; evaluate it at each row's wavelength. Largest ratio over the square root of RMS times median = 1.07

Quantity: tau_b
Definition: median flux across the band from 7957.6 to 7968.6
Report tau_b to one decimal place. 18.5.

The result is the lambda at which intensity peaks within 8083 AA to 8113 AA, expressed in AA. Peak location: 8096.22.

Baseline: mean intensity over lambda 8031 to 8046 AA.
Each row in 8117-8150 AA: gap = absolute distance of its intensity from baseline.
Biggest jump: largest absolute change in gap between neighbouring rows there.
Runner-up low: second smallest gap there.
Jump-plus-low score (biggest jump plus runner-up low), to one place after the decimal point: 1.8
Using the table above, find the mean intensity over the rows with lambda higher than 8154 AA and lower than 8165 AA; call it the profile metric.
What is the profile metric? 18.4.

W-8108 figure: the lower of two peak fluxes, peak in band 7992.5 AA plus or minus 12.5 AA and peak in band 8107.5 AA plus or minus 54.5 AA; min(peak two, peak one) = 19.99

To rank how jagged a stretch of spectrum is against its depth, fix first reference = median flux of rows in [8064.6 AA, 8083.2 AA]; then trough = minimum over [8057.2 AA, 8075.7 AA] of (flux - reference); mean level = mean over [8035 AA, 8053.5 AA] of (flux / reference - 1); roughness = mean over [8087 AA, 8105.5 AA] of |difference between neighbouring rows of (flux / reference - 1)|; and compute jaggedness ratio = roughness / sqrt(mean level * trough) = 0.67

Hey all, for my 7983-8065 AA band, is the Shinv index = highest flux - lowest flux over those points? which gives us 5.0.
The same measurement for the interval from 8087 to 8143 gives 2.4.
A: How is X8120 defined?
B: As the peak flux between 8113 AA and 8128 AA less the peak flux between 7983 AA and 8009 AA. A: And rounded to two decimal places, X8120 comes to -2.81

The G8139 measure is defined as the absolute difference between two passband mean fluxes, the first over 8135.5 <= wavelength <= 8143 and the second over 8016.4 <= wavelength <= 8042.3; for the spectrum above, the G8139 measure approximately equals 0.29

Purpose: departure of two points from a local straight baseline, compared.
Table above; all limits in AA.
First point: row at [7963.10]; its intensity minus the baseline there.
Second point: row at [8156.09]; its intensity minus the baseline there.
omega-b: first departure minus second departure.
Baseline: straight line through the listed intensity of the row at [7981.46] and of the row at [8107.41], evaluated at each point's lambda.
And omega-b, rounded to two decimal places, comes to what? 7.35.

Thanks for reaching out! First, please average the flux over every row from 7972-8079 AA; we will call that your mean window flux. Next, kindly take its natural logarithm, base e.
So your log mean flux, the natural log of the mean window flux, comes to 2.94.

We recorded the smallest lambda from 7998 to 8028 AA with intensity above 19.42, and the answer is 8003.54 AA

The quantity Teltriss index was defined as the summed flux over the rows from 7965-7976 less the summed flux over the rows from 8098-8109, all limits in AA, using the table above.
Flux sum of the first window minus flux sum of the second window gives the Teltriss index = -1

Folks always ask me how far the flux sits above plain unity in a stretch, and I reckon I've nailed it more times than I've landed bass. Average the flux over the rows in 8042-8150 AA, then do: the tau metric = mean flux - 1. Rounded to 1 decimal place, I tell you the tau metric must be 17.8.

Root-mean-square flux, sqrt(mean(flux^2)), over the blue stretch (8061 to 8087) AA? 19.1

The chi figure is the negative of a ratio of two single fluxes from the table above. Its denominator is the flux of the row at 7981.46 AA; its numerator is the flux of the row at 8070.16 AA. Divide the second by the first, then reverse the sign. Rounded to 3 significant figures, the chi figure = -1.03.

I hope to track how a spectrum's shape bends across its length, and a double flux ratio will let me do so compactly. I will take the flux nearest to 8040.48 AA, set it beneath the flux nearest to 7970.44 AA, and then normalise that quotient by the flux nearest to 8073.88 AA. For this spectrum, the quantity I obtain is 0.0565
